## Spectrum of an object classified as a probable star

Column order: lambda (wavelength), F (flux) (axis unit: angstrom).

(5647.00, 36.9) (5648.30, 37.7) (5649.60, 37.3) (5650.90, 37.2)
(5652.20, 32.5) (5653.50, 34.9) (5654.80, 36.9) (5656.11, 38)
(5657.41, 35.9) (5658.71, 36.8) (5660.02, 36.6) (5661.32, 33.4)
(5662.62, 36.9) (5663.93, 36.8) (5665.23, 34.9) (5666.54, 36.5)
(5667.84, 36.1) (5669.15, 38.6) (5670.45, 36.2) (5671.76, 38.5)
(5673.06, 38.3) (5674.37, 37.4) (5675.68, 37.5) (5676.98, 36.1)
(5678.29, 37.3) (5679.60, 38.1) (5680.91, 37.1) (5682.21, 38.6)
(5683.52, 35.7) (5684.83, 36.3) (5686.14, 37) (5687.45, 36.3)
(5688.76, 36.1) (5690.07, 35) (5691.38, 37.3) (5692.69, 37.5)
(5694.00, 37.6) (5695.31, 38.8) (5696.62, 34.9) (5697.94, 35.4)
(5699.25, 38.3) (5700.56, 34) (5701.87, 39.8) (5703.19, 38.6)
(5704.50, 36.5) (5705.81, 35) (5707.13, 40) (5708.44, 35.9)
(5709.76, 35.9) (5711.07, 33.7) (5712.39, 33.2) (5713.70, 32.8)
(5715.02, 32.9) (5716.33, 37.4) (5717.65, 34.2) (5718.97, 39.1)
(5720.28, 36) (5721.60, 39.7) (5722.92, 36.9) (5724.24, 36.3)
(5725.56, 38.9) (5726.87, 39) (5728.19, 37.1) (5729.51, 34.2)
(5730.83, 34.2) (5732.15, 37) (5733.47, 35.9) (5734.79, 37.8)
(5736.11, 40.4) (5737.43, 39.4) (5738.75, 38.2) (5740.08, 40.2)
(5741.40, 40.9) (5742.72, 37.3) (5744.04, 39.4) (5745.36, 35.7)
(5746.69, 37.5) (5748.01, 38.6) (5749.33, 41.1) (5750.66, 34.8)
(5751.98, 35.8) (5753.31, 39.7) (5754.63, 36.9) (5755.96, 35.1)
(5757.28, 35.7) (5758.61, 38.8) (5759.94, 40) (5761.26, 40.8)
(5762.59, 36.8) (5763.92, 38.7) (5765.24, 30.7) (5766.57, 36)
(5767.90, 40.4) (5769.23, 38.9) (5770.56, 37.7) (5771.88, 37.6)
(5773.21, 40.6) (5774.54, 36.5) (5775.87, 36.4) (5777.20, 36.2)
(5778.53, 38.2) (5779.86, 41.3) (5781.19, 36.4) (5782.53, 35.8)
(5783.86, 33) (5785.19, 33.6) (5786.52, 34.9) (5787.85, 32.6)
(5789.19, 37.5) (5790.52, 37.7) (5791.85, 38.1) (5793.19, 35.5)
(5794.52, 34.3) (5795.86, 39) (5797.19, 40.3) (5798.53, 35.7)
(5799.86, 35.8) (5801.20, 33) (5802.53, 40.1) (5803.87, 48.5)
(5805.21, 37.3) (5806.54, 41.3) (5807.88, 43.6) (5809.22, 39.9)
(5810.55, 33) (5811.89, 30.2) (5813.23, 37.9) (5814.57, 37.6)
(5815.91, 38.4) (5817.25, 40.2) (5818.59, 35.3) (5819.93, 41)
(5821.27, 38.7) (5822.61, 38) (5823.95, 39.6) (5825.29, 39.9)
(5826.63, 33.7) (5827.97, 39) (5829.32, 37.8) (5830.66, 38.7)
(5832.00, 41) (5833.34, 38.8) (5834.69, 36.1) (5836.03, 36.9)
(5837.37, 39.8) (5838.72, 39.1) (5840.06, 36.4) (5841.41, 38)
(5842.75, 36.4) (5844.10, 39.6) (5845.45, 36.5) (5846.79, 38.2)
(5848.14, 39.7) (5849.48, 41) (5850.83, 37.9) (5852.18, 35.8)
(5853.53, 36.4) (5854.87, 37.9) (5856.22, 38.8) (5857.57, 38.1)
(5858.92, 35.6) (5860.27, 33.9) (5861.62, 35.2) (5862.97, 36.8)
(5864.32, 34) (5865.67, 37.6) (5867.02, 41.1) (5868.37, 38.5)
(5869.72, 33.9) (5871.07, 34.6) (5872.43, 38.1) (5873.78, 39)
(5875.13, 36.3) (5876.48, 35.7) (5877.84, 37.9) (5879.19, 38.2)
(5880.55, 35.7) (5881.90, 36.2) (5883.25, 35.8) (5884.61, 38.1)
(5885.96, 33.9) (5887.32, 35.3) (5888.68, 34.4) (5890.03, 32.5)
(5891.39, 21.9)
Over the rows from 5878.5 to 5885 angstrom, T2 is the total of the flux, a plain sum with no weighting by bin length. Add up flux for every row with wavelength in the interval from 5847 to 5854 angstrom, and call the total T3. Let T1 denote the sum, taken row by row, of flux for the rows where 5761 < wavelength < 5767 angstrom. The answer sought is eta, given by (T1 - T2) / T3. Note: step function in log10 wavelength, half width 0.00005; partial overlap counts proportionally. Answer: -0.005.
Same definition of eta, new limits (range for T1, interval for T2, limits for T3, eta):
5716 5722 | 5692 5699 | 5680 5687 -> 0.012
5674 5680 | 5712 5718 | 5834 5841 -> 0.084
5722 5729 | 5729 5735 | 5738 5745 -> 0.046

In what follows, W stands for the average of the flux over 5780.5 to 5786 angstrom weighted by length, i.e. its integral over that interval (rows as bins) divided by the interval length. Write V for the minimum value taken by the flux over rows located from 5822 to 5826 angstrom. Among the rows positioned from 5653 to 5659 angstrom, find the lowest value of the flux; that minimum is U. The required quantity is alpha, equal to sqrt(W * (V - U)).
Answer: 10.4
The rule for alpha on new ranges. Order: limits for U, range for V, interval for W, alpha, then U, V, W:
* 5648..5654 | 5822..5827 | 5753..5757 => 6.7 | 32.5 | 33.7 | 36.9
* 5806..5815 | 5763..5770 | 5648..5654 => 4.2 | 30.2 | 30.7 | 35.9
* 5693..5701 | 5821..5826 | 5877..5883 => 12.1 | 34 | 38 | 36.9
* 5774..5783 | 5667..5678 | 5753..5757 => 3.3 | 35.8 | 36.1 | 36.9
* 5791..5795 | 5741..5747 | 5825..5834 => 7.3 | 34.3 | 35.7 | 38.4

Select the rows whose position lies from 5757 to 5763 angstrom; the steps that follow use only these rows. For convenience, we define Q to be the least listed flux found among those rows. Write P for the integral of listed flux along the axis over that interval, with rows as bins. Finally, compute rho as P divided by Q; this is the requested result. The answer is 6.5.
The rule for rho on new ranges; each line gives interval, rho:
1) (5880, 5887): 7.4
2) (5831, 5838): 7.5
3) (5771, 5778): 7.3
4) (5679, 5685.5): 6.8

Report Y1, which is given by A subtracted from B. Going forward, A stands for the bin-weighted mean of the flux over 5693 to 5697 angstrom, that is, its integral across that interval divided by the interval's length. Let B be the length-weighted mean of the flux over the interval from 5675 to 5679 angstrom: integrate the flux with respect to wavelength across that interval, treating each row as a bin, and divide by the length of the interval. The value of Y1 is -0.3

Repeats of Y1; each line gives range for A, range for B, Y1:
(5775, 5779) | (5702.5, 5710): 0.2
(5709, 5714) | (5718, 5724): 3.6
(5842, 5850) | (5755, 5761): -0.9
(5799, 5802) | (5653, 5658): 1.6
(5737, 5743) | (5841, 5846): -1.7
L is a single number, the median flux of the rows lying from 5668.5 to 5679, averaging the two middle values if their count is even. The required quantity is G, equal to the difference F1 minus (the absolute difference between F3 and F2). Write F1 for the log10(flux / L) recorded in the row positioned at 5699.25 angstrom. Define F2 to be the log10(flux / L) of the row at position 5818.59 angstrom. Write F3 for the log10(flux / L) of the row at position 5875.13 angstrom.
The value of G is -0.002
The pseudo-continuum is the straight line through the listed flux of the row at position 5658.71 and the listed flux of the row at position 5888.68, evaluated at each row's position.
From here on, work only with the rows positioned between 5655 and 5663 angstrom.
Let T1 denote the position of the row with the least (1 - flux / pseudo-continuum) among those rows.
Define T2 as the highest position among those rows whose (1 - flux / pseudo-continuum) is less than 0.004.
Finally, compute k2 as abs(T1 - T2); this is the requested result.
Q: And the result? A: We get 6.5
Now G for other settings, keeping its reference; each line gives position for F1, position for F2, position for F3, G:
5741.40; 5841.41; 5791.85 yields 0.037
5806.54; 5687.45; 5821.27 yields 0.015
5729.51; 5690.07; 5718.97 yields -0.088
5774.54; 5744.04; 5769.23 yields -0.017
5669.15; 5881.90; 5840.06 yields 0.011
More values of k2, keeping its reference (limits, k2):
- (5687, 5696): 0.0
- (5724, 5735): 7.9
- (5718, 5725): 2.6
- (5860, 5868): 0.0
